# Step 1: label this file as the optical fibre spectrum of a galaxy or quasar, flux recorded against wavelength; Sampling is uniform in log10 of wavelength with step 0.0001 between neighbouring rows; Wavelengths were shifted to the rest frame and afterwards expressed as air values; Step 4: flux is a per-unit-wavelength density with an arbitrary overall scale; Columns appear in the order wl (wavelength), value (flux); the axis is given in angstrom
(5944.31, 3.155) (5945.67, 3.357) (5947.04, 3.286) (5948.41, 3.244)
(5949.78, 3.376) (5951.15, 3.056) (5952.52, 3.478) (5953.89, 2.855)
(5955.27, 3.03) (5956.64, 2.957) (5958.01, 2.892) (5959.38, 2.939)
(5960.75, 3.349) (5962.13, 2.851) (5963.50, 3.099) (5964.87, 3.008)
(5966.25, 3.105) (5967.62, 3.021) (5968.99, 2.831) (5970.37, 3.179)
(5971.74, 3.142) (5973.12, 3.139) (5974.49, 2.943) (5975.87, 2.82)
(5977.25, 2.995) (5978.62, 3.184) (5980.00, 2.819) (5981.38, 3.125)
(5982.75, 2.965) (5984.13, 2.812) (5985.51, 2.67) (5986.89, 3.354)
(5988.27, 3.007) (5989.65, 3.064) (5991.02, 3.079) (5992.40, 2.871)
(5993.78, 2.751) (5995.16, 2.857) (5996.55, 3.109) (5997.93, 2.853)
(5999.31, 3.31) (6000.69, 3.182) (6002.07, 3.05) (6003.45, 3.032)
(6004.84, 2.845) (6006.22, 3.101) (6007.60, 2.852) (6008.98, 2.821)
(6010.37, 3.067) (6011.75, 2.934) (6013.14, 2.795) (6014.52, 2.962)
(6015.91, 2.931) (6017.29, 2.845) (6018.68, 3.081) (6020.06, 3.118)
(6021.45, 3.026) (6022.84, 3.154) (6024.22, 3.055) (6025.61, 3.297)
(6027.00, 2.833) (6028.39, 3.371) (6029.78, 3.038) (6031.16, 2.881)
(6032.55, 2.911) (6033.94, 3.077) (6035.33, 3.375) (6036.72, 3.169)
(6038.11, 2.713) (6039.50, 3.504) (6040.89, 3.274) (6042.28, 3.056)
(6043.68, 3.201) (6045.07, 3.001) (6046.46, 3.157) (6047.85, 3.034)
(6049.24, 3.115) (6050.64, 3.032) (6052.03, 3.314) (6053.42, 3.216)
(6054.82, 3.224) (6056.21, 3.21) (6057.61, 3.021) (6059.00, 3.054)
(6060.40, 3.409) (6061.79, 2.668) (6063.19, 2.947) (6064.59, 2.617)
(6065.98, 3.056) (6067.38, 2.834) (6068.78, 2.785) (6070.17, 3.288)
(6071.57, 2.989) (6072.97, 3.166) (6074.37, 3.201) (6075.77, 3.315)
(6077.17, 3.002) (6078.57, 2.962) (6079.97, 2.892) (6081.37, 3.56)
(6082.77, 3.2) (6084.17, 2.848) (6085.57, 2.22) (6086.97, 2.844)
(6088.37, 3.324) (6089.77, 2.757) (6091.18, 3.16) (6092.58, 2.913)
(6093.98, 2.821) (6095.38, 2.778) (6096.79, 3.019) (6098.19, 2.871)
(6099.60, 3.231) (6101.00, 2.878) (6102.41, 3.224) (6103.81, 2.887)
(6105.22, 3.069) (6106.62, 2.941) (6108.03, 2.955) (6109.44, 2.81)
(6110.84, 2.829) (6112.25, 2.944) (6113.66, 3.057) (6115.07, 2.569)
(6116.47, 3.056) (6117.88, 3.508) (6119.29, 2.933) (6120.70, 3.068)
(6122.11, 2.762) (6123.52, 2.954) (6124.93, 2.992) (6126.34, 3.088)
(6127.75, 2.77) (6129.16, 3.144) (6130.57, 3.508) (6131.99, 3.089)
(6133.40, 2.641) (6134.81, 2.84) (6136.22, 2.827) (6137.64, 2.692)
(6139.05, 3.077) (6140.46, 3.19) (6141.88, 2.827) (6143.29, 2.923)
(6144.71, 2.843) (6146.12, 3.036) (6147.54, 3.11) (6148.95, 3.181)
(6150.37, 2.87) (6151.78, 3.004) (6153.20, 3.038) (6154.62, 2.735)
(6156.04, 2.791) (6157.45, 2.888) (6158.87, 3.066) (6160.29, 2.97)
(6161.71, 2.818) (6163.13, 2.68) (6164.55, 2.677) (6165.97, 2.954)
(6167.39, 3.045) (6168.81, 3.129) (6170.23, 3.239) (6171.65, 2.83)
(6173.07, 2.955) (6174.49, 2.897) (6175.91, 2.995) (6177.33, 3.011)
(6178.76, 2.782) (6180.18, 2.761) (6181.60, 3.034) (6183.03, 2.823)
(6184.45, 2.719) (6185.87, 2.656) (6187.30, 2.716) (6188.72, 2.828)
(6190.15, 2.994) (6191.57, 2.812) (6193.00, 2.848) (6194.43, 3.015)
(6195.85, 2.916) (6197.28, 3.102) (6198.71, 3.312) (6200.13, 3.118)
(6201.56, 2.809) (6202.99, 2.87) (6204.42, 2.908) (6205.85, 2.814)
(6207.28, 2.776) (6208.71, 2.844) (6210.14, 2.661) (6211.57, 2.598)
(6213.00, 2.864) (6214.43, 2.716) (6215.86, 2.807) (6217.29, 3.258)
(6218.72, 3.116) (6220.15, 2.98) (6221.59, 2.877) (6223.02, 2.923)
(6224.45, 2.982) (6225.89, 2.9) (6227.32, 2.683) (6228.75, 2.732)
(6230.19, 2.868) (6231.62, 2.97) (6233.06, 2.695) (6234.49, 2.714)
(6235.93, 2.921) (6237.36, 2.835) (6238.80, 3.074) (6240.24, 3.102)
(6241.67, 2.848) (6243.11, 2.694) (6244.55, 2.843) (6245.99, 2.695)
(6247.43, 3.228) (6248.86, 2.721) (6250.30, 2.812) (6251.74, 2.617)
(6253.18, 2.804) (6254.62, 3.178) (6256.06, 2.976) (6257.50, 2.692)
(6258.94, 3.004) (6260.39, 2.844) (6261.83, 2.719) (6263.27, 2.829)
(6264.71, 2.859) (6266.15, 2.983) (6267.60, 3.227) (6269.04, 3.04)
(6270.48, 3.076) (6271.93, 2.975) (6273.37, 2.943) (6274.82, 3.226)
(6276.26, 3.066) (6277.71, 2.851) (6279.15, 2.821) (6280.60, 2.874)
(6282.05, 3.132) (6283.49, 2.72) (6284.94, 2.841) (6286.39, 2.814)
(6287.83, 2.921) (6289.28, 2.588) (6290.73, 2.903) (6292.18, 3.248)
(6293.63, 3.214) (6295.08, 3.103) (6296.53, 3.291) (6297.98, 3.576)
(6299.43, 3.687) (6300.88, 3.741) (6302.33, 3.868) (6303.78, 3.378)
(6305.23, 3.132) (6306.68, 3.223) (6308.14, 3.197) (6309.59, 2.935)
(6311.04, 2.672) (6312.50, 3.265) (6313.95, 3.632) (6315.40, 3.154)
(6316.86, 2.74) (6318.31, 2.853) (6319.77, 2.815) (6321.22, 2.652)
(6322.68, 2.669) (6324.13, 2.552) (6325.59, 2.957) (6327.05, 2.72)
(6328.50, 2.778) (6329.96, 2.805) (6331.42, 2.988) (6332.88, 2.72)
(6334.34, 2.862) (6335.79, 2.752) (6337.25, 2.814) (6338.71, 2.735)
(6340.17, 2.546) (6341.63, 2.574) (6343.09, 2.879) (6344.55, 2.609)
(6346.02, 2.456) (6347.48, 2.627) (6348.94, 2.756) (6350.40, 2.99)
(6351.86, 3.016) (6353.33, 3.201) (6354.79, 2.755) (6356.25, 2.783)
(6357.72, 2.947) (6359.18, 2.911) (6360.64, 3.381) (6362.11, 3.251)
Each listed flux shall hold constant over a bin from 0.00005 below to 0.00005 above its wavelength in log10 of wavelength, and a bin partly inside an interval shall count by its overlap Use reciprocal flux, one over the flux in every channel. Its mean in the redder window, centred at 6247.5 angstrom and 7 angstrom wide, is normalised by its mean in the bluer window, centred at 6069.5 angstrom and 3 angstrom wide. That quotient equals 1.06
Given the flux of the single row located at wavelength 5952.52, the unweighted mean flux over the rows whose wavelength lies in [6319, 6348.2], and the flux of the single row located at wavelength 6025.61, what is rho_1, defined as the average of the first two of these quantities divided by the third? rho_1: 0.94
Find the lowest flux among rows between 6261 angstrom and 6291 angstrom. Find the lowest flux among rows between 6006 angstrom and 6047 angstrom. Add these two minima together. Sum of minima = 5.30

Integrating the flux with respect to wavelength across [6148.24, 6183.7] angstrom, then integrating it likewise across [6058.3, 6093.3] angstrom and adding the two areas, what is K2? 208.8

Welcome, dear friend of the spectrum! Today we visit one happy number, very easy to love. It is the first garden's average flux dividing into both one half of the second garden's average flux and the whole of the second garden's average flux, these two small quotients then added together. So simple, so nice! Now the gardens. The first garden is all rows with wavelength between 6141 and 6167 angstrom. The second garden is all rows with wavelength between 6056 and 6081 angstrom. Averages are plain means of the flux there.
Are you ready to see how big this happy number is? 1.56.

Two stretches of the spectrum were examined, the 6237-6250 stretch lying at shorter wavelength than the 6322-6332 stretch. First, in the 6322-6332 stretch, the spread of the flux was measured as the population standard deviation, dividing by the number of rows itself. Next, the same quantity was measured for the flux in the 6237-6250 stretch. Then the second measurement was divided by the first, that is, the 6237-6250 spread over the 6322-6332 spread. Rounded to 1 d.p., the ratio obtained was 1.3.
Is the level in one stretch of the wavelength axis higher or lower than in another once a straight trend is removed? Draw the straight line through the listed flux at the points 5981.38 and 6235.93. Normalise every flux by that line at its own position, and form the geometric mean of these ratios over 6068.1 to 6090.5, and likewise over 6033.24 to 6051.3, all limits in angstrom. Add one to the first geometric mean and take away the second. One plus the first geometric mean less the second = 0.97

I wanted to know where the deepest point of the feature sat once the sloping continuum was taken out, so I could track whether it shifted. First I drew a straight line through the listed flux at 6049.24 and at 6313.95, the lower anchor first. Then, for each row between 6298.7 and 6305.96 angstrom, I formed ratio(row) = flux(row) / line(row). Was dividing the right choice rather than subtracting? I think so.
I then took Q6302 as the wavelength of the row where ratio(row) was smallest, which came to 6305.23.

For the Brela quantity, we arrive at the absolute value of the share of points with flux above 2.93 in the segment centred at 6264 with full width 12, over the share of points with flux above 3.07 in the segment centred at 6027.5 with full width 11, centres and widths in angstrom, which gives 1.33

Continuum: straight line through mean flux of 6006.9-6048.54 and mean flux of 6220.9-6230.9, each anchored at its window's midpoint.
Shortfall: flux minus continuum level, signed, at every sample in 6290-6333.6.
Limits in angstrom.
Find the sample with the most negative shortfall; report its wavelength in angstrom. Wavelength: 6324.13 angstrom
